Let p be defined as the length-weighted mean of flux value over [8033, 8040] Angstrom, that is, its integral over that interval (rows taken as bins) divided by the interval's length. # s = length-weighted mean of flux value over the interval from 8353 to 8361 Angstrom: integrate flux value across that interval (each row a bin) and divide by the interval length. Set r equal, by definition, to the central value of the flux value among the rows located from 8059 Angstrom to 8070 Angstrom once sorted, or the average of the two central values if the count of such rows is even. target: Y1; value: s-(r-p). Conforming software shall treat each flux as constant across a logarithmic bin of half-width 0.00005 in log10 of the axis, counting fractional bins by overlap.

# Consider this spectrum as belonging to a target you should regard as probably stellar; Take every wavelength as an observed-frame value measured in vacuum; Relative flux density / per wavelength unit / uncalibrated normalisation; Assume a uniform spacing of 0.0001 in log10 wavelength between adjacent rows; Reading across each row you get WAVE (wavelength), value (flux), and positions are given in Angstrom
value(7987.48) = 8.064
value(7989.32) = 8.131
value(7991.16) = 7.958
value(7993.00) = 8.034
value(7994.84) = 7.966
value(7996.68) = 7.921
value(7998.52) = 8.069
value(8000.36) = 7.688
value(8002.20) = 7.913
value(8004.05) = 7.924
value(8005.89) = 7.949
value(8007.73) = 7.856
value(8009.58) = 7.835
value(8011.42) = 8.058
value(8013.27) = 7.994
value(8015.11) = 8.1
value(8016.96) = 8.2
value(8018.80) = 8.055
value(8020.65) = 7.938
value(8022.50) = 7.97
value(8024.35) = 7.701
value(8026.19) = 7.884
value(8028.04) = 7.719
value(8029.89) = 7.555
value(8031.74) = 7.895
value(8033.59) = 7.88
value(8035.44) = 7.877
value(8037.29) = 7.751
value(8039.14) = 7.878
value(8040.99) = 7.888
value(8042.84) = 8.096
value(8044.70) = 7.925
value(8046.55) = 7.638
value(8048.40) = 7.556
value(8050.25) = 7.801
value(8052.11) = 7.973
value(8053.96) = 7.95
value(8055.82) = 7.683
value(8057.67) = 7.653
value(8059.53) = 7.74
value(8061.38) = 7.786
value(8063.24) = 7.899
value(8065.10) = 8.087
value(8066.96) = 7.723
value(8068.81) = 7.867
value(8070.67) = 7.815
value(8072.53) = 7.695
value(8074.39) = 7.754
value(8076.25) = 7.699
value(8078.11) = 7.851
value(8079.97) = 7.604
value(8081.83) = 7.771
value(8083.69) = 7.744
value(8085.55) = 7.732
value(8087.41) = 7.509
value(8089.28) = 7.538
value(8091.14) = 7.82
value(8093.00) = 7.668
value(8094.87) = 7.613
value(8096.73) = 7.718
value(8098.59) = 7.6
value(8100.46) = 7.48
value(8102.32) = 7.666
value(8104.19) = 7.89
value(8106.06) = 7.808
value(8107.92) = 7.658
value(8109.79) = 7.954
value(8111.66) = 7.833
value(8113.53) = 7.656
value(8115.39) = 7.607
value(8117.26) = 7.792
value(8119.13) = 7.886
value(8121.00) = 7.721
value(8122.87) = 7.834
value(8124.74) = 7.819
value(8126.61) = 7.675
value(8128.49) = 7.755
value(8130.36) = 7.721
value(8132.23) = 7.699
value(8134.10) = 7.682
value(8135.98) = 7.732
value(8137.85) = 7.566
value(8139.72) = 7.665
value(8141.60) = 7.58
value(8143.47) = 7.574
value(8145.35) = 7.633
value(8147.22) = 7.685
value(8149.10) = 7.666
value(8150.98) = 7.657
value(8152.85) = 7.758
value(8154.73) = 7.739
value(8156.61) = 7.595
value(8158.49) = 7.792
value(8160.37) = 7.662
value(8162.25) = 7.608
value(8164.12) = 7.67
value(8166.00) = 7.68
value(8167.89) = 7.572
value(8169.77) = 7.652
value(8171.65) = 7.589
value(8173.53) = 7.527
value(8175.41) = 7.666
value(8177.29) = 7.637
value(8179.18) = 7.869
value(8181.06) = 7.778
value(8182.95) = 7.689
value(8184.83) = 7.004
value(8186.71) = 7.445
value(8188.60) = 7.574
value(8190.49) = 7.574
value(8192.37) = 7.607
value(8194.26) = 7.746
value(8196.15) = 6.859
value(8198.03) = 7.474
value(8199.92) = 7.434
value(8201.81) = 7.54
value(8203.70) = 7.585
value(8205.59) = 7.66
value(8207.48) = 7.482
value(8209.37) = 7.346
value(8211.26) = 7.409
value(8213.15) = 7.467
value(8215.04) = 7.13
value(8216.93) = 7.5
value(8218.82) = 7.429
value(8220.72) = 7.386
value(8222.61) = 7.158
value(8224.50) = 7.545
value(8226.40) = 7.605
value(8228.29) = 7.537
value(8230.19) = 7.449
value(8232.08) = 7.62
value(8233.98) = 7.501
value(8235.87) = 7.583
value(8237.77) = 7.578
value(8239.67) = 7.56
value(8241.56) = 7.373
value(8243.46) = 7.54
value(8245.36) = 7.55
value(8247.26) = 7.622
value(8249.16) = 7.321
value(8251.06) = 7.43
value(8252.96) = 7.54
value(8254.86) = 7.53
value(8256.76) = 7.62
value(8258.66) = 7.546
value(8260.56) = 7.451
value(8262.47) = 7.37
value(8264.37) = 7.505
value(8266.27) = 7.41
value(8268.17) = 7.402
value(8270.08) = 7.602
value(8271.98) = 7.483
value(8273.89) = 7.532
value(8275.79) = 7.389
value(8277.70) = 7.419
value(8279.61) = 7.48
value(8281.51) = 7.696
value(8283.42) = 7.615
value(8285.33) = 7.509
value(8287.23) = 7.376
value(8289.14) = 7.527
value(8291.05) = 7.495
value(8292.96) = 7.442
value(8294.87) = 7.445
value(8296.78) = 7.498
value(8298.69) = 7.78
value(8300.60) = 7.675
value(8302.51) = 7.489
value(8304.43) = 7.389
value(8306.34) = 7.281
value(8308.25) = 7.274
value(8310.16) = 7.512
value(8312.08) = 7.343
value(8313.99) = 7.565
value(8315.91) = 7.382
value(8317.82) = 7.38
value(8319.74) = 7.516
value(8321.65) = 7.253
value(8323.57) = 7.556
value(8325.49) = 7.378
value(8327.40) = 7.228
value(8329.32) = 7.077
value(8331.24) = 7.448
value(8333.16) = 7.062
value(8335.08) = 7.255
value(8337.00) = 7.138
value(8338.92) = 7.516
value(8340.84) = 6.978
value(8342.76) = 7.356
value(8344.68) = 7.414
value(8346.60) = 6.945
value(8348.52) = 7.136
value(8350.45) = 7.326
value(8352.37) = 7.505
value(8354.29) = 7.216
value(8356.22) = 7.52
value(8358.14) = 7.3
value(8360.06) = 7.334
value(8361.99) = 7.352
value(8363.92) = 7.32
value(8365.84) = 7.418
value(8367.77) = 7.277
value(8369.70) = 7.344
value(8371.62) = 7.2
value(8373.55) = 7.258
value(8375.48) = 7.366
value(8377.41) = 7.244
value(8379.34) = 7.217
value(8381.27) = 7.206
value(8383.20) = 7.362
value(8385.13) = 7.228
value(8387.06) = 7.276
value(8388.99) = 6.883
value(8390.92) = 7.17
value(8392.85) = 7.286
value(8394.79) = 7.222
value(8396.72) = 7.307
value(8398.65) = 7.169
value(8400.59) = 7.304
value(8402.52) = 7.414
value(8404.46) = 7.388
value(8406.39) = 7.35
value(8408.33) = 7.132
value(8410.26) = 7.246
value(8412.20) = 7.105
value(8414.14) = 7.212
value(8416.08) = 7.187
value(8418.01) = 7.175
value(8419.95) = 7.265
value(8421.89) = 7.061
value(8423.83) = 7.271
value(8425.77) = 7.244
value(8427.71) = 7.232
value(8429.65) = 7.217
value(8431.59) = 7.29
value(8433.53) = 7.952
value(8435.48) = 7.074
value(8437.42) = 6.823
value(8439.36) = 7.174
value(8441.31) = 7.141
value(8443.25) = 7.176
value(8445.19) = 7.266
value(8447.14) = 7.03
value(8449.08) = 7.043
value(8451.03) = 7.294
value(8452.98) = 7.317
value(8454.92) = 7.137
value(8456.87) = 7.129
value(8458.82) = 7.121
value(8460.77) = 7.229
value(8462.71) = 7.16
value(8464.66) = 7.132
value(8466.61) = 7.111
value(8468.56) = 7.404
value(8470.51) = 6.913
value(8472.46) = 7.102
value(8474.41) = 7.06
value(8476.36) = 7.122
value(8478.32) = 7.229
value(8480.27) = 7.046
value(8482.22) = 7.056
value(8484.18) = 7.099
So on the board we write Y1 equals 7.4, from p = 7.85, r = 7.83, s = 7.4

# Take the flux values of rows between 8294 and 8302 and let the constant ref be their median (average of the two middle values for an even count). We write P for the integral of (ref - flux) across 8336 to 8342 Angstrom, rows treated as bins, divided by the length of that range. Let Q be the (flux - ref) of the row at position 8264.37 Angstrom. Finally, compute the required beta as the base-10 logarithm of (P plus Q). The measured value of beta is -0.54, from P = 0.37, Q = -0.08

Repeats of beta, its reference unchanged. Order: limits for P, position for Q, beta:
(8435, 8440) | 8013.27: -0.01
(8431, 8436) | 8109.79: -0.33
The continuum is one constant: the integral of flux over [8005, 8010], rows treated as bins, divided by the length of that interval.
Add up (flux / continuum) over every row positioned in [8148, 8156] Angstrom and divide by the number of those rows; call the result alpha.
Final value 0.98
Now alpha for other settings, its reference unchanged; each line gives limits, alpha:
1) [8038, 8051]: 0.99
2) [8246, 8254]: 0.95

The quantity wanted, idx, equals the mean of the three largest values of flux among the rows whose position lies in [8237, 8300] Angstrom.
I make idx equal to 7.70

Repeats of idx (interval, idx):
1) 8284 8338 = 7.67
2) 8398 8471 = 7.59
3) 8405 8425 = 7.30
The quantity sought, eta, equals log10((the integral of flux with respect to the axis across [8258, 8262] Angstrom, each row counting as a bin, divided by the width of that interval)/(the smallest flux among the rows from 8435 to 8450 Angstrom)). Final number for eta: 0.04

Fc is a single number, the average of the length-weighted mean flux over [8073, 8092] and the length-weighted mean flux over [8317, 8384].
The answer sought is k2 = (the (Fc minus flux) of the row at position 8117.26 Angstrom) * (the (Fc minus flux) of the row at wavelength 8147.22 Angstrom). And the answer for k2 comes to 0.05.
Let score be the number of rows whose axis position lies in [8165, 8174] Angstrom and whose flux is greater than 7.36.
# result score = 5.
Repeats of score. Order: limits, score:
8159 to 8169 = 5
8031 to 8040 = 5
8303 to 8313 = 2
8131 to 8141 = 5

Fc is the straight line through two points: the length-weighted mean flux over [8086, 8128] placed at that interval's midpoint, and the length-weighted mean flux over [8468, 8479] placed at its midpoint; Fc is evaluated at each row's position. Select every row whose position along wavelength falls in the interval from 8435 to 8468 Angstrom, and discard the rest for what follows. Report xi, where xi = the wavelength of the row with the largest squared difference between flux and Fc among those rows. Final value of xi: 8437.42 Angstrom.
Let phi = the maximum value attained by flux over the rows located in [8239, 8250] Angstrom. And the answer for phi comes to 7.622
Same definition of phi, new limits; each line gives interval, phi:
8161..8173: 7.68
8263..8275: 7.602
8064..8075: 8.087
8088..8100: 7.82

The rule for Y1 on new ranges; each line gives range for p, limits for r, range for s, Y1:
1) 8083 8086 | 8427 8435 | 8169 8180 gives 8.1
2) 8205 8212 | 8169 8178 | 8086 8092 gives 7.5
